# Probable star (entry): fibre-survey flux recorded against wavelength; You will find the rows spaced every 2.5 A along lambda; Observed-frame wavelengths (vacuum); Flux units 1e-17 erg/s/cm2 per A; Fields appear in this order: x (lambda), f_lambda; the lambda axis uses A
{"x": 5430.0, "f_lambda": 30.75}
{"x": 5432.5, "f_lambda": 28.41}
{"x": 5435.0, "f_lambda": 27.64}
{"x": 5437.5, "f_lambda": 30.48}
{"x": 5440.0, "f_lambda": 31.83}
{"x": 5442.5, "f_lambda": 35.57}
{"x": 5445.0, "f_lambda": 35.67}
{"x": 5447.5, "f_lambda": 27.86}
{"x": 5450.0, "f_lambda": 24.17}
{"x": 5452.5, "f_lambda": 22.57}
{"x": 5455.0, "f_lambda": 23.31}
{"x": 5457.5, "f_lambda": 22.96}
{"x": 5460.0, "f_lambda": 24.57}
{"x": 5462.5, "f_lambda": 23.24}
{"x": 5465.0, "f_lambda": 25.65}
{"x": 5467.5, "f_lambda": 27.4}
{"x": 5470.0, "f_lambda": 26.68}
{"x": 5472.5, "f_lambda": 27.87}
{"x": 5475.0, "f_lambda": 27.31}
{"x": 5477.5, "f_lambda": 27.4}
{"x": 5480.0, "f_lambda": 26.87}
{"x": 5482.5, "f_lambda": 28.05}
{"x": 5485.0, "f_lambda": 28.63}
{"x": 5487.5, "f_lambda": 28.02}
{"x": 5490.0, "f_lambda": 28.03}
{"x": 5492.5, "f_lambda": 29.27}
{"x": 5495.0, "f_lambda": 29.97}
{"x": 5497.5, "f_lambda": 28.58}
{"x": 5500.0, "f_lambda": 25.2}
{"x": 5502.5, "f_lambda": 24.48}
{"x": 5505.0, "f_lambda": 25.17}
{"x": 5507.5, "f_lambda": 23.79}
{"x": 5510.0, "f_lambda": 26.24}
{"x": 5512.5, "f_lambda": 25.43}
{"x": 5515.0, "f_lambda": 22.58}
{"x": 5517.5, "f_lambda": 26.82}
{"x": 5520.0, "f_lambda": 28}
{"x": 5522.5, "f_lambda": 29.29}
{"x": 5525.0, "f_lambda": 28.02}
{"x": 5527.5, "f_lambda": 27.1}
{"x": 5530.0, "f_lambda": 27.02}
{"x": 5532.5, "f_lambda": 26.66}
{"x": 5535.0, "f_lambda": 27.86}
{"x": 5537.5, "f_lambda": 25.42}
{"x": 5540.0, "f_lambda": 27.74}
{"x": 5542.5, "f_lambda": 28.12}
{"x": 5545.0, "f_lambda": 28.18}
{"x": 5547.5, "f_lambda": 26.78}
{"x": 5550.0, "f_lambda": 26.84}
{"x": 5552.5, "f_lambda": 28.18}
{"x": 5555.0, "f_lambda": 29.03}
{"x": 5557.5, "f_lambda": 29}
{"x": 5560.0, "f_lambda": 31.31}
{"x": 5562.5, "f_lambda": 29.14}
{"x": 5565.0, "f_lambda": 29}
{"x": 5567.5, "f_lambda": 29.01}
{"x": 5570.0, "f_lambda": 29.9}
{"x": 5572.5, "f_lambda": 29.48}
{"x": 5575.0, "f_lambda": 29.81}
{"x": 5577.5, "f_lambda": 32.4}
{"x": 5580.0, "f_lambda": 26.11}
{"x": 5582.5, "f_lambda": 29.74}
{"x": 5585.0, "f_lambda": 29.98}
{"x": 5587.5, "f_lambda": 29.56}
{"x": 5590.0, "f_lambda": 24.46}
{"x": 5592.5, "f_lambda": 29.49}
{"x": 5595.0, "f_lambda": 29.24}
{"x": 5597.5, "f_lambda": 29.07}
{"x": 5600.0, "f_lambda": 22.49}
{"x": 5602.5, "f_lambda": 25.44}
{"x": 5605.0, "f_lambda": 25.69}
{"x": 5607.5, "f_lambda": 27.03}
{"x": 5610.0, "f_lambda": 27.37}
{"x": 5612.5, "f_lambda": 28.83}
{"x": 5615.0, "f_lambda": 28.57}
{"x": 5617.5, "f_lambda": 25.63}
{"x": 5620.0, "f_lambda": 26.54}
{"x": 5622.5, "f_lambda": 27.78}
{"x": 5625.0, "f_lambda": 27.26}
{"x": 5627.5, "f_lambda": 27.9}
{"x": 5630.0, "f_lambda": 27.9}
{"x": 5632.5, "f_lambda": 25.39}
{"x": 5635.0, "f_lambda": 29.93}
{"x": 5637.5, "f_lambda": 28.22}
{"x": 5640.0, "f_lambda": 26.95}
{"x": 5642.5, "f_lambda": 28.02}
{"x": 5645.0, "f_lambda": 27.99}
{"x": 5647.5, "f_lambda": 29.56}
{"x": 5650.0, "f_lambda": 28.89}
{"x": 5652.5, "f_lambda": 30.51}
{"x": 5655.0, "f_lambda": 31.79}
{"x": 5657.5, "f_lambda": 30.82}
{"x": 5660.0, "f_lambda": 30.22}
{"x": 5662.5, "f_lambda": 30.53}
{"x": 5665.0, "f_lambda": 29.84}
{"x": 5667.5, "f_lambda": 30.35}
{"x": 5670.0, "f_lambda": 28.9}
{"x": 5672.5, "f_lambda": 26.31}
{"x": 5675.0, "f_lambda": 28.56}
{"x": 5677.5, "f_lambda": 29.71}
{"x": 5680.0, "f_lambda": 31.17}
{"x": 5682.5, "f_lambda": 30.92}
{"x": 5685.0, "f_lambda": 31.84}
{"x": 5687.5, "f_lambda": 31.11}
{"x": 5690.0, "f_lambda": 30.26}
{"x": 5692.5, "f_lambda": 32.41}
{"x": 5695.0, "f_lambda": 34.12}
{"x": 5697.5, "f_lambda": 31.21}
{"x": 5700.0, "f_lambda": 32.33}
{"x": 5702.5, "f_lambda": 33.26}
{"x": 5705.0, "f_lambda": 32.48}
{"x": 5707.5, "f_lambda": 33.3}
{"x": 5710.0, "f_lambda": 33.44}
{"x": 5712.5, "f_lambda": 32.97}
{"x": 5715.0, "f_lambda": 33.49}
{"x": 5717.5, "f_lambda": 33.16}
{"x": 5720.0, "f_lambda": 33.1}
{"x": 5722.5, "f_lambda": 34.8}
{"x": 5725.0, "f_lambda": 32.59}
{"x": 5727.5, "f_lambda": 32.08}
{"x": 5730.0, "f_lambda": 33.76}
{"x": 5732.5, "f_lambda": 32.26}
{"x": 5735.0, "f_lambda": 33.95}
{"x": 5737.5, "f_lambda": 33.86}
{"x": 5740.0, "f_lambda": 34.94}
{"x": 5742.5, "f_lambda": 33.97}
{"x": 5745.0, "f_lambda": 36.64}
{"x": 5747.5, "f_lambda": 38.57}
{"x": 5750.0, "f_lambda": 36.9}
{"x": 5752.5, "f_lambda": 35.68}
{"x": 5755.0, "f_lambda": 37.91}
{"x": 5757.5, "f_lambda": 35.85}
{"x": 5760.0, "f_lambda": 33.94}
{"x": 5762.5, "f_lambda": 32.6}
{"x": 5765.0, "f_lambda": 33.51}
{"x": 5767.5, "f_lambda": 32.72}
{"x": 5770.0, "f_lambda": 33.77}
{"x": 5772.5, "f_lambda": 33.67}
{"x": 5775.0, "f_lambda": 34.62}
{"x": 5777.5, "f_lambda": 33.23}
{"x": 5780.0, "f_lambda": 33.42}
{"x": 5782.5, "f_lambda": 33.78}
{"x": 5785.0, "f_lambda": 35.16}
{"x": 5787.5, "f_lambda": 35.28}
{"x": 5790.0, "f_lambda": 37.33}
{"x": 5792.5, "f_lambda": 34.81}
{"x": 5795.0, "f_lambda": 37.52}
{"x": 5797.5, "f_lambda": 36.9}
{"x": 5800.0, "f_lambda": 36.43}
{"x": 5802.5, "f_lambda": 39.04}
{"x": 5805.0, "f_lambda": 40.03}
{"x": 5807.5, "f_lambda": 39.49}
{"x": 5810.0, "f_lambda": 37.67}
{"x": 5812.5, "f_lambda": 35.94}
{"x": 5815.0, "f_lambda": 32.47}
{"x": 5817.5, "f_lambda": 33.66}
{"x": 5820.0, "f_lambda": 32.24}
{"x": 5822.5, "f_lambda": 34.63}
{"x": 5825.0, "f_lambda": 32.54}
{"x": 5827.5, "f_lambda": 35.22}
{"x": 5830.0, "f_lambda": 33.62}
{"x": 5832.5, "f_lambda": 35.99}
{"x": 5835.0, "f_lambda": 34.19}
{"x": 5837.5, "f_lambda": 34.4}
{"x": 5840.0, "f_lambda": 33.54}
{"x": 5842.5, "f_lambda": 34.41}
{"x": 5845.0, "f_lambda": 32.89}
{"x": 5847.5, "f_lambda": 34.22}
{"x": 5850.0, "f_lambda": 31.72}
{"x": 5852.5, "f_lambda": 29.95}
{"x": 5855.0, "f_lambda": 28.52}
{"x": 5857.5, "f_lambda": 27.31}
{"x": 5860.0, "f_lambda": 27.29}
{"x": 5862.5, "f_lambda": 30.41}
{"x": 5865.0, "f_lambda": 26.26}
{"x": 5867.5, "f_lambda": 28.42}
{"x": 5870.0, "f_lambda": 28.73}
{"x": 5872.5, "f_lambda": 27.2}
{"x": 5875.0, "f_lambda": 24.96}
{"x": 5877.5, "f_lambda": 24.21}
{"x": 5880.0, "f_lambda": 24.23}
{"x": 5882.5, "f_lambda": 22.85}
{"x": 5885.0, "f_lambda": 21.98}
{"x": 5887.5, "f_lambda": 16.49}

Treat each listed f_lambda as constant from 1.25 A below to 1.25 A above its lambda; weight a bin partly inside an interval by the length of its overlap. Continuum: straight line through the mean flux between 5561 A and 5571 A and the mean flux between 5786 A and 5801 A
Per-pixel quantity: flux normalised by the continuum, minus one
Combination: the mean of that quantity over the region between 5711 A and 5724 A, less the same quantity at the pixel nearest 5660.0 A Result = 0.047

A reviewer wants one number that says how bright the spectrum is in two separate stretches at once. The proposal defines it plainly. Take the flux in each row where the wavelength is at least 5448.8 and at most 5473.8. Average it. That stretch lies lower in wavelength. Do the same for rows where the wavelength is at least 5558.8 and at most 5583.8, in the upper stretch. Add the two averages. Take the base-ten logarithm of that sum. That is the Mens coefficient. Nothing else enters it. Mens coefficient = 1.74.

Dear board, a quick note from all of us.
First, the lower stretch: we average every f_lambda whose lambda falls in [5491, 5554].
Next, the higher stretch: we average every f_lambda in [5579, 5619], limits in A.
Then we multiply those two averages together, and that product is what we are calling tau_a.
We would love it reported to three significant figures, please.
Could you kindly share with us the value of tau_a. 738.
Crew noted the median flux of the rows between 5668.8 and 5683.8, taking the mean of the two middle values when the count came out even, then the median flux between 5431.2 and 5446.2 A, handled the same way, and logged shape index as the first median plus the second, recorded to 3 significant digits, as 60.5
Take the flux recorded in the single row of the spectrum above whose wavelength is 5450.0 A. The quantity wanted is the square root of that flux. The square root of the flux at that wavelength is 4.9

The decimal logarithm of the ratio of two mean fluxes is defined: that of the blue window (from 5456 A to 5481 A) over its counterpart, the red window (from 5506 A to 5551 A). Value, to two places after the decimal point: -0.01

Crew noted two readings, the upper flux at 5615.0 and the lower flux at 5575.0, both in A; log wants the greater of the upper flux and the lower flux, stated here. 30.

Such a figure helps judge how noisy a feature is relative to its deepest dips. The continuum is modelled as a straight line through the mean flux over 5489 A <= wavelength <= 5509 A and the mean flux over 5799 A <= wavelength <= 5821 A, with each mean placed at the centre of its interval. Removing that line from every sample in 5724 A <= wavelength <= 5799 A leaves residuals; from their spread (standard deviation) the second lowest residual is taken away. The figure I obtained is 4.0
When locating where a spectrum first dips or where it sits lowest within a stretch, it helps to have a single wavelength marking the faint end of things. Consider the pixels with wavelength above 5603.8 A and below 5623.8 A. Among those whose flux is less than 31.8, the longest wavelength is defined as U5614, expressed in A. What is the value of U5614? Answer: 5622.5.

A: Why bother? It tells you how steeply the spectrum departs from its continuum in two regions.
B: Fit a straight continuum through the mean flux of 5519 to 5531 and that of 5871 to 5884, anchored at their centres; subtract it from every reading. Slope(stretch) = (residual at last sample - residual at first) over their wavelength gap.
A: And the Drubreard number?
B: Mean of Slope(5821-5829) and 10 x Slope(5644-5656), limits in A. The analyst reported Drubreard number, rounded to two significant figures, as 2.0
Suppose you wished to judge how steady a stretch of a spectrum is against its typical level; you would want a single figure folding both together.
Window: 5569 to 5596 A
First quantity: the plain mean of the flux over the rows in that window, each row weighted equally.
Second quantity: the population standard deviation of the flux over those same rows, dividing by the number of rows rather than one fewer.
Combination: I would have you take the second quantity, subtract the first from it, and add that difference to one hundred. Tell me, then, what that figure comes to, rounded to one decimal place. 72.9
